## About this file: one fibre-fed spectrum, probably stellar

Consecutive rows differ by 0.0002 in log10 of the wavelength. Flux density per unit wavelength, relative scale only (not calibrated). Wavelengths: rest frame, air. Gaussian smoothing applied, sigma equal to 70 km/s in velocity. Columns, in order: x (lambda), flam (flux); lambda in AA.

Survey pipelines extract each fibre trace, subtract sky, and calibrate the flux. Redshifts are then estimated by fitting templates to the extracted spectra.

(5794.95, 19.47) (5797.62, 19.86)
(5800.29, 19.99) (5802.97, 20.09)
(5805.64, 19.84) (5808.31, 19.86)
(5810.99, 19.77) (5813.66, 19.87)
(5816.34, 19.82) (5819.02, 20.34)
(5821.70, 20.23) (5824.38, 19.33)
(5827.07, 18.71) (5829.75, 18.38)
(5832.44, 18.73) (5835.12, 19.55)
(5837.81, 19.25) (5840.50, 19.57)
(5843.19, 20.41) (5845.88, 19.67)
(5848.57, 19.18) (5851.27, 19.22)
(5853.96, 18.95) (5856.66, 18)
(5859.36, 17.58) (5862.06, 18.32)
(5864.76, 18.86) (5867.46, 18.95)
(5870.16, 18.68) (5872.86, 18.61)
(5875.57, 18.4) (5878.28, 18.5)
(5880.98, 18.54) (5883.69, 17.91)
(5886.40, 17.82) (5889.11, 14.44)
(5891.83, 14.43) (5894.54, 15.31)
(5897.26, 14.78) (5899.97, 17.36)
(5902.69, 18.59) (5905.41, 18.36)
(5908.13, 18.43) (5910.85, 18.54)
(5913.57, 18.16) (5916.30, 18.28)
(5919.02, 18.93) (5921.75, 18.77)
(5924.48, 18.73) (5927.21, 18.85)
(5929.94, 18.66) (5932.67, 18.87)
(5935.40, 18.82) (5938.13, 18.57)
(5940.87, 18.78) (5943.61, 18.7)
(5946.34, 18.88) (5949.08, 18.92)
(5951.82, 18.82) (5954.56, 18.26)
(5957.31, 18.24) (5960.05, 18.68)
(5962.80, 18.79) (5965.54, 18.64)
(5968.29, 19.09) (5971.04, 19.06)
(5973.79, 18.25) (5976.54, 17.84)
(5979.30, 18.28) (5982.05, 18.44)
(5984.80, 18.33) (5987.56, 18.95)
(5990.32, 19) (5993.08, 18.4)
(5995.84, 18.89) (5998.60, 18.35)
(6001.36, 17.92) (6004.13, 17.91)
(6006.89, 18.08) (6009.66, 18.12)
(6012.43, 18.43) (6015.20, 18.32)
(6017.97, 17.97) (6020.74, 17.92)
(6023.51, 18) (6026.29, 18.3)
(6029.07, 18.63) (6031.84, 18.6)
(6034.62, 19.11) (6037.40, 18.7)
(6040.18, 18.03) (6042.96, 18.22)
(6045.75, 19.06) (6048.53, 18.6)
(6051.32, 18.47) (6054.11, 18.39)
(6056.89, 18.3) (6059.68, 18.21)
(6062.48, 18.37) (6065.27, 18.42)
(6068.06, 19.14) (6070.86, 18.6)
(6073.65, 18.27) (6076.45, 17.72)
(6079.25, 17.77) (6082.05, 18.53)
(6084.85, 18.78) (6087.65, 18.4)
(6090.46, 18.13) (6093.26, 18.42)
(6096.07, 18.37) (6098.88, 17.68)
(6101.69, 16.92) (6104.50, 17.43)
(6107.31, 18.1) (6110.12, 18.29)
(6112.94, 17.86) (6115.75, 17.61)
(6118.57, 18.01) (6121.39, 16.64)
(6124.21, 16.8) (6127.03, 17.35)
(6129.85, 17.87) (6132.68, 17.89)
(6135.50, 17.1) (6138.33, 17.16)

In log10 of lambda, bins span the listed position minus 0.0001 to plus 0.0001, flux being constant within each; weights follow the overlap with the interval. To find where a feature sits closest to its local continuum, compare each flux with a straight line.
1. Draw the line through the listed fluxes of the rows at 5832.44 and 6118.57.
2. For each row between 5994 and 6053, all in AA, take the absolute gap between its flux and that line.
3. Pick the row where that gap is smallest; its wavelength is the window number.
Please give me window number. 6042.96 AA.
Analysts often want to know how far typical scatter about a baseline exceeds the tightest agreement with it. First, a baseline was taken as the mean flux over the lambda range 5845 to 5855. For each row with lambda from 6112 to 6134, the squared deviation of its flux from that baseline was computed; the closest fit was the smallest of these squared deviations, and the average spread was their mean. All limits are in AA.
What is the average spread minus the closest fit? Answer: 1.8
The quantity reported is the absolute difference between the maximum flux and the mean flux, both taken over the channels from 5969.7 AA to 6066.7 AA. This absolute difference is 0.71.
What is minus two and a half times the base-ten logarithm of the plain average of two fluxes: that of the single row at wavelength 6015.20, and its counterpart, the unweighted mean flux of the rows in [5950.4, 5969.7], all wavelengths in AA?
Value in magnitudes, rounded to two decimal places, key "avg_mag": -3.17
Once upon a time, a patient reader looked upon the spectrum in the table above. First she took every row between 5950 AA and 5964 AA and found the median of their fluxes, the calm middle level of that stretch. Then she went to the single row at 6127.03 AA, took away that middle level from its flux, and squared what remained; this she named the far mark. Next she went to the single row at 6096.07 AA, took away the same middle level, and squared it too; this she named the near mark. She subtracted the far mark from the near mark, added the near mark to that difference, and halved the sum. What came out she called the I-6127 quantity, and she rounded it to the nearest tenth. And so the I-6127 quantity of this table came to -0.8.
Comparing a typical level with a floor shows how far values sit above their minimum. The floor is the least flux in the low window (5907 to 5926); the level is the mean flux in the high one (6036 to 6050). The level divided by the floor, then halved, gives 0.51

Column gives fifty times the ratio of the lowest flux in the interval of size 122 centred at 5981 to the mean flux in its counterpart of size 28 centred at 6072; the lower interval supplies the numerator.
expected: 49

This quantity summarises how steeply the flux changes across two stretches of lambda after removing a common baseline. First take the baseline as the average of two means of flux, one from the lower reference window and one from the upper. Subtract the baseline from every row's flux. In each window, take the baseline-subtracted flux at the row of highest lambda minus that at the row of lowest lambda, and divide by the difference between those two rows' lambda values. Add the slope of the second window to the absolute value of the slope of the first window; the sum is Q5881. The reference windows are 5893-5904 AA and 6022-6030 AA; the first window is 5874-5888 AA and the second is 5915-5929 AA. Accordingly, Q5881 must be 0.11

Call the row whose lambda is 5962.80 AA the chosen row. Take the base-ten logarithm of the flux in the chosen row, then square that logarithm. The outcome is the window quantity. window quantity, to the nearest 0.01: 1.62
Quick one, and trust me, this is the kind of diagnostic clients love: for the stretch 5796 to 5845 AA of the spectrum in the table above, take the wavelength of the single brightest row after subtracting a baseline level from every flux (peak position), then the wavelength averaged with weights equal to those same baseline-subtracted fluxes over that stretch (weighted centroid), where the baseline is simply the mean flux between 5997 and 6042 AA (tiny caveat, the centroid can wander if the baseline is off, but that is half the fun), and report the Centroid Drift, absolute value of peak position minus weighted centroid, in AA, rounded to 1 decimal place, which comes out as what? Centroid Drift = 24.9 AA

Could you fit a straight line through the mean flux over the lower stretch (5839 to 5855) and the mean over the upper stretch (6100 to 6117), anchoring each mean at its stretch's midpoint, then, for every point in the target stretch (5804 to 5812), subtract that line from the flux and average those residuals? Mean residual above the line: 0.06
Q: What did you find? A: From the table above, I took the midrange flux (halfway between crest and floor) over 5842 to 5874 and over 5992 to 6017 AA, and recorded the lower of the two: 18.4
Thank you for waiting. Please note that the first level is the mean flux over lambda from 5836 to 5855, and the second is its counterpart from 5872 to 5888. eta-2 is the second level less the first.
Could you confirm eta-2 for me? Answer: -1.2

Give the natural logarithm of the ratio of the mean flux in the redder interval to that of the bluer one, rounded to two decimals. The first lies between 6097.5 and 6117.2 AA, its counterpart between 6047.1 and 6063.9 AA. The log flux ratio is -0.04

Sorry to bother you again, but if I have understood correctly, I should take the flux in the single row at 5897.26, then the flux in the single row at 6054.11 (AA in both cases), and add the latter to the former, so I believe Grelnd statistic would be 33.2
